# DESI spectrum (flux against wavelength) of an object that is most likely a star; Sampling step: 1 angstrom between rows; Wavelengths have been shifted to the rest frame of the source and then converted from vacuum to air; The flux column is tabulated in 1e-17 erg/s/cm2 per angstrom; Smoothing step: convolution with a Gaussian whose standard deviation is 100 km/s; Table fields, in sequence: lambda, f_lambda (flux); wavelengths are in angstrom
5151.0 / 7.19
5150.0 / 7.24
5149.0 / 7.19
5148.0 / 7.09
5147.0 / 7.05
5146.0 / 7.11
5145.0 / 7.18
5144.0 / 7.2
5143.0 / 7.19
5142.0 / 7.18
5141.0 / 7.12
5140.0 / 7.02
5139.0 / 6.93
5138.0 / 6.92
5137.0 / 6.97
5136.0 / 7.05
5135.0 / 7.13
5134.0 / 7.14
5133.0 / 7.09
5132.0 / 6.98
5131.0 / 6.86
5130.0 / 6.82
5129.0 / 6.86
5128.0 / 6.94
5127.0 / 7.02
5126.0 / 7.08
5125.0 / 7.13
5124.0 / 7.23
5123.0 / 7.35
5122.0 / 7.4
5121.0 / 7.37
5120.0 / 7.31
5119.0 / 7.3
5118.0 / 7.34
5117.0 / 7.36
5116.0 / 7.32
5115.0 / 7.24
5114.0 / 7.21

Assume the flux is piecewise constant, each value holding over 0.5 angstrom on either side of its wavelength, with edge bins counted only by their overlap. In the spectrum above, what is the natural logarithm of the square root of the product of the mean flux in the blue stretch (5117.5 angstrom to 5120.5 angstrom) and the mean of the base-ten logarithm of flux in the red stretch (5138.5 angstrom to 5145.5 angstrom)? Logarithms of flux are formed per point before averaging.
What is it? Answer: 0.915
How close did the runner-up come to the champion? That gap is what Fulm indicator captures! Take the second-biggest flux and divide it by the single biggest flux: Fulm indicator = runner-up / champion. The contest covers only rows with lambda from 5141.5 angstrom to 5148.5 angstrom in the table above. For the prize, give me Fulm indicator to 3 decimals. 0.999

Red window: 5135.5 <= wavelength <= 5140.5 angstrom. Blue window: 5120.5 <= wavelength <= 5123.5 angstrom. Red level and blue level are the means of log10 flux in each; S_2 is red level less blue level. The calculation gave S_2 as -0.024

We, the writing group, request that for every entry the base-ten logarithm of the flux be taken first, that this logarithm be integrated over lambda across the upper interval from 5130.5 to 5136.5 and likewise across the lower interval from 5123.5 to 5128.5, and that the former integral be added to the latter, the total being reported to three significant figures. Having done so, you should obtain 9.34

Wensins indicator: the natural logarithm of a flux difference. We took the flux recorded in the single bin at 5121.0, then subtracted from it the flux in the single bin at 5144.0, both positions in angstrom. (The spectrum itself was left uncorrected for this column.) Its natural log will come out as -1.77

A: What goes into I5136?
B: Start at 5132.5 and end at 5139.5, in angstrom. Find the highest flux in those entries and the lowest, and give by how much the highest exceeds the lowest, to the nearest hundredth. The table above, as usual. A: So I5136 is 0.22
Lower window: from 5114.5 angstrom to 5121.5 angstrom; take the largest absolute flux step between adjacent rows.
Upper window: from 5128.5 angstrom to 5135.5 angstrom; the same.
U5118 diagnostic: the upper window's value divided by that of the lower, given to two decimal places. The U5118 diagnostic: 1.50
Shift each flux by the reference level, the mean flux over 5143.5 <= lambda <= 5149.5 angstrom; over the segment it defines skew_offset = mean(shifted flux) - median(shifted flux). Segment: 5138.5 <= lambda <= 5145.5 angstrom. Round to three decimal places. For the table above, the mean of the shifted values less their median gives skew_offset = -0.063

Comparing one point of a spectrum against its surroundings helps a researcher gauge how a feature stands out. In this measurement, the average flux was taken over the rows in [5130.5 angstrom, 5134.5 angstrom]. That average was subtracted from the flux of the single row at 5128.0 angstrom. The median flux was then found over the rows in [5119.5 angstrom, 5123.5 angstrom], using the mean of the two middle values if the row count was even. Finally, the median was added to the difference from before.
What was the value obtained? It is 7.3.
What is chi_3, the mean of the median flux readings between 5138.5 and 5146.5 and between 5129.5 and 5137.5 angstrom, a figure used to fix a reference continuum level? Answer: 7.08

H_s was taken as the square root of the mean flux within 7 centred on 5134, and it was 2.65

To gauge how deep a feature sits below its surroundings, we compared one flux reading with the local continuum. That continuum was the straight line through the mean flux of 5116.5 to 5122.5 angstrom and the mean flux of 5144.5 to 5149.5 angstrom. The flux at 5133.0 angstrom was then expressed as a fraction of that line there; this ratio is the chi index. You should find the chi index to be 0.98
